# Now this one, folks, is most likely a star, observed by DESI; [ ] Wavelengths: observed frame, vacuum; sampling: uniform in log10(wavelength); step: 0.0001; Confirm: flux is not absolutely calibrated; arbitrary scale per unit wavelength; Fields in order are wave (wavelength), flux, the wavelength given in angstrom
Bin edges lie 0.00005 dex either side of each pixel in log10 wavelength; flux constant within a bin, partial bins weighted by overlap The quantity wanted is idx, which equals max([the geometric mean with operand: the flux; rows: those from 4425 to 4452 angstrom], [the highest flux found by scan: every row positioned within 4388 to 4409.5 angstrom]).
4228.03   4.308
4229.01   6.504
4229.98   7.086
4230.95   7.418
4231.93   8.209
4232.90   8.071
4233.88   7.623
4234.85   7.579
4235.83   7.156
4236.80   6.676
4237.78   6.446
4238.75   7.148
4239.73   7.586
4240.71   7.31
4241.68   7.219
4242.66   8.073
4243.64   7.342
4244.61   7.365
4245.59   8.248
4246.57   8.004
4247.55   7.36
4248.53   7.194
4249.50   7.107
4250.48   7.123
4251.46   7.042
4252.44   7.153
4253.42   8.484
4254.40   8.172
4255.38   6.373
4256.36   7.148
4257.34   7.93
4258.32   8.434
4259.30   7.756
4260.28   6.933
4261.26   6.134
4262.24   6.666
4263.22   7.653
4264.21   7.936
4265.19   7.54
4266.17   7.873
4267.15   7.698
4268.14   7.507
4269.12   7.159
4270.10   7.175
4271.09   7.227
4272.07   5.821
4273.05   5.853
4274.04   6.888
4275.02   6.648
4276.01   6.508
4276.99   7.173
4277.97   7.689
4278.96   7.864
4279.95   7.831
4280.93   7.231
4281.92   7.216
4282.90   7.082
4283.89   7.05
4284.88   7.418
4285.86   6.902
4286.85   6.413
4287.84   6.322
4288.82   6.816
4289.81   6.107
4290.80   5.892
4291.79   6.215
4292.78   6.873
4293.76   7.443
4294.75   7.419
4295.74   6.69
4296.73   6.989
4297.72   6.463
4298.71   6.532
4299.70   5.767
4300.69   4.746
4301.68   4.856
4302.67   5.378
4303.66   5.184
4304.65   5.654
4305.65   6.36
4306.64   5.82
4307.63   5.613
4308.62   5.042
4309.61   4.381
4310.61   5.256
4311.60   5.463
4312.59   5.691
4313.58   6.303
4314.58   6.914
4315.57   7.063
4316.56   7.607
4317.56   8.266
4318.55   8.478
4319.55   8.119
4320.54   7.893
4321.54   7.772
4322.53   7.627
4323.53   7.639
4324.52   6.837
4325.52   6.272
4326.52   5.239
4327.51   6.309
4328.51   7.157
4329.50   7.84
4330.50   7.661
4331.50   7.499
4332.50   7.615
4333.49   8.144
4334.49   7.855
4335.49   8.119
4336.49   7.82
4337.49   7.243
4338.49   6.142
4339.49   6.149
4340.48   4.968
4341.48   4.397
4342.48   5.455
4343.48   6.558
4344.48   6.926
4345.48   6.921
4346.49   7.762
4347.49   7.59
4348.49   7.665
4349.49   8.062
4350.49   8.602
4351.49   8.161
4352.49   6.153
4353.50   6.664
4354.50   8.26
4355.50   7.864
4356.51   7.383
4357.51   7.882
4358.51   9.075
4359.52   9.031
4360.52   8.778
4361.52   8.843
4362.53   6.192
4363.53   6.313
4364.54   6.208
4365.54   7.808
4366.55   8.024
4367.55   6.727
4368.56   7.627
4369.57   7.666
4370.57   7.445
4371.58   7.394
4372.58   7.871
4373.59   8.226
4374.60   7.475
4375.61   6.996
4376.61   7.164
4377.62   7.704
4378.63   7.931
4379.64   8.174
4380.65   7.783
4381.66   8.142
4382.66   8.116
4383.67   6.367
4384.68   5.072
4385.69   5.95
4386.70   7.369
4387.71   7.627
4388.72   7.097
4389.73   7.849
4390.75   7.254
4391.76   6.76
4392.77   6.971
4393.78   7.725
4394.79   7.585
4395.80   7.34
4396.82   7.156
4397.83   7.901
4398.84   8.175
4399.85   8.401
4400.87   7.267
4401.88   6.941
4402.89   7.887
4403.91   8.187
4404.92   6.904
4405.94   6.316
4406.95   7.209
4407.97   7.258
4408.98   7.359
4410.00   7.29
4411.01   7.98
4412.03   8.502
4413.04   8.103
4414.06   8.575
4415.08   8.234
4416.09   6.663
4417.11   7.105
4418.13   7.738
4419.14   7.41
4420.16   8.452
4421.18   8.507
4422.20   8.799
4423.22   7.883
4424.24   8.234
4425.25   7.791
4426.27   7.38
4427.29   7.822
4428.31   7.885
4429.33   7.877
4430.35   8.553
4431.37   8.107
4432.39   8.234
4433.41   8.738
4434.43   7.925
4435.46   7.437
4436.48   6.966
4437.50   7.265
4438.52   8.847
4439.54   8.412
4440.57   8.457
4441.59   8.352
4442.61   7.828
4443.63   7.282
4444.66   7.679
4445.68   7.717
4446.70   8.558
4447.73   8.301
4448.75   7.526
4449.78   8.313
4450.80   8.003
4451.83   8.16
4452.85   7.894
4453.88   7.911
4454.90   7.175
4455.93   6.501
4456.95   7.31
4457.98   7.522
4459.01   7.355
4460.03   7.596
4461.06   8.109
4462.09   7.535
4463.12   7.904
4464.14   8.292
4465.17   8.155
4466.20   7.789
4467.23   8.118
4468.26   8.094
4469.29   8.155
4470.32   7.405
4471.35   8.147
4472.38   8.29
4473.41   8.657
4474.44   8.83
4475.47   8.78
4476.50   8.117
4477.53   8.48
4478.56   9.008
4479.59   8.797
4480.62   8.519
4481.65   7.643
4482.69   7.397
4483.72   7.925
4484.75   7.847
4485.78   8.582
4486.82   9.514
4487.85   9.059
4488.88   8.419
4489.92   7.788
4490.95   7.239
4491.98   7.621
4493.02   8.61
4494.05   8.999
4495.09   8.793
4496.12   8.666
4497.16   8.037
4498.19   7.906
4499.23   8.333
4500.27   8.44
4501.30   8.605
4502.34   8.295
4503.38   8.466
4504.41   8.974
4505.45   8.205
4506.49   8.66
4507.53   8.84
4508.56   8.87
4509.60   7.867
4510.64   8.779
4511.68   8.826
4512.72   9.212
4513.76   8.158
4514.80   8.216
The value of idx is 8.40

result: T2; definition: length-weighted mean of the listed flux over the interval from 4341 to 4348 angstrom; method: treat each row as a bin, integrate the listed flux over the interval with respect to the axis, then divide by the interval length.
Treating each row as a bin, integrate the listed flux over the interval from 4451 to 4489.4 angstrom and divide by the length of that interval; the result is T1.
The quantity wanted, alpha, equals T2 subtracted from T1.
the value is 1.6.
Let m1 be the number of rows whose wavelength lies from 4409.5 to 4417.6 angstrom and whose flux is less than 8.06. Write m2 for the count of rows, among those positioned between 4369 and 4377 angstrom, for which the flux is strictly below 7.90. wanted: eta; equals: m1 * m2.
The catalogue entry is 28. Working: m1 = 4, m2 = 7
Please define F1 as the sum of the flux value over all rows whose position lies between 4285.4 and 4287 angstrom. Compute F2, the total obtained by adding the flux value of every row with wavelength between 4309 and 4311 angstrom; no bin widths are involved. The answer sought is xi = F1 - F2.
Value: 4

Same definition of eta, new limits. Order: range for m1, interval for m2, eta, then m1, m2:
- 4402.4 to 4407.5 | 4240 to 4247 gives 16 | 4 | 4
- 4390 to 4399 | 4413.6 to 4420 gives 32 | 8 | 4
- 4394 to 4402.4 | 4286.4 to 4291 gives 30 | 6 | 5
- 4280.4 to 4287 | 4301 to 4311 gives 70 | 7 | 10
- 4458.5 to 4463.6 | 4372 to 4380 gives 20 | 4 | 5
